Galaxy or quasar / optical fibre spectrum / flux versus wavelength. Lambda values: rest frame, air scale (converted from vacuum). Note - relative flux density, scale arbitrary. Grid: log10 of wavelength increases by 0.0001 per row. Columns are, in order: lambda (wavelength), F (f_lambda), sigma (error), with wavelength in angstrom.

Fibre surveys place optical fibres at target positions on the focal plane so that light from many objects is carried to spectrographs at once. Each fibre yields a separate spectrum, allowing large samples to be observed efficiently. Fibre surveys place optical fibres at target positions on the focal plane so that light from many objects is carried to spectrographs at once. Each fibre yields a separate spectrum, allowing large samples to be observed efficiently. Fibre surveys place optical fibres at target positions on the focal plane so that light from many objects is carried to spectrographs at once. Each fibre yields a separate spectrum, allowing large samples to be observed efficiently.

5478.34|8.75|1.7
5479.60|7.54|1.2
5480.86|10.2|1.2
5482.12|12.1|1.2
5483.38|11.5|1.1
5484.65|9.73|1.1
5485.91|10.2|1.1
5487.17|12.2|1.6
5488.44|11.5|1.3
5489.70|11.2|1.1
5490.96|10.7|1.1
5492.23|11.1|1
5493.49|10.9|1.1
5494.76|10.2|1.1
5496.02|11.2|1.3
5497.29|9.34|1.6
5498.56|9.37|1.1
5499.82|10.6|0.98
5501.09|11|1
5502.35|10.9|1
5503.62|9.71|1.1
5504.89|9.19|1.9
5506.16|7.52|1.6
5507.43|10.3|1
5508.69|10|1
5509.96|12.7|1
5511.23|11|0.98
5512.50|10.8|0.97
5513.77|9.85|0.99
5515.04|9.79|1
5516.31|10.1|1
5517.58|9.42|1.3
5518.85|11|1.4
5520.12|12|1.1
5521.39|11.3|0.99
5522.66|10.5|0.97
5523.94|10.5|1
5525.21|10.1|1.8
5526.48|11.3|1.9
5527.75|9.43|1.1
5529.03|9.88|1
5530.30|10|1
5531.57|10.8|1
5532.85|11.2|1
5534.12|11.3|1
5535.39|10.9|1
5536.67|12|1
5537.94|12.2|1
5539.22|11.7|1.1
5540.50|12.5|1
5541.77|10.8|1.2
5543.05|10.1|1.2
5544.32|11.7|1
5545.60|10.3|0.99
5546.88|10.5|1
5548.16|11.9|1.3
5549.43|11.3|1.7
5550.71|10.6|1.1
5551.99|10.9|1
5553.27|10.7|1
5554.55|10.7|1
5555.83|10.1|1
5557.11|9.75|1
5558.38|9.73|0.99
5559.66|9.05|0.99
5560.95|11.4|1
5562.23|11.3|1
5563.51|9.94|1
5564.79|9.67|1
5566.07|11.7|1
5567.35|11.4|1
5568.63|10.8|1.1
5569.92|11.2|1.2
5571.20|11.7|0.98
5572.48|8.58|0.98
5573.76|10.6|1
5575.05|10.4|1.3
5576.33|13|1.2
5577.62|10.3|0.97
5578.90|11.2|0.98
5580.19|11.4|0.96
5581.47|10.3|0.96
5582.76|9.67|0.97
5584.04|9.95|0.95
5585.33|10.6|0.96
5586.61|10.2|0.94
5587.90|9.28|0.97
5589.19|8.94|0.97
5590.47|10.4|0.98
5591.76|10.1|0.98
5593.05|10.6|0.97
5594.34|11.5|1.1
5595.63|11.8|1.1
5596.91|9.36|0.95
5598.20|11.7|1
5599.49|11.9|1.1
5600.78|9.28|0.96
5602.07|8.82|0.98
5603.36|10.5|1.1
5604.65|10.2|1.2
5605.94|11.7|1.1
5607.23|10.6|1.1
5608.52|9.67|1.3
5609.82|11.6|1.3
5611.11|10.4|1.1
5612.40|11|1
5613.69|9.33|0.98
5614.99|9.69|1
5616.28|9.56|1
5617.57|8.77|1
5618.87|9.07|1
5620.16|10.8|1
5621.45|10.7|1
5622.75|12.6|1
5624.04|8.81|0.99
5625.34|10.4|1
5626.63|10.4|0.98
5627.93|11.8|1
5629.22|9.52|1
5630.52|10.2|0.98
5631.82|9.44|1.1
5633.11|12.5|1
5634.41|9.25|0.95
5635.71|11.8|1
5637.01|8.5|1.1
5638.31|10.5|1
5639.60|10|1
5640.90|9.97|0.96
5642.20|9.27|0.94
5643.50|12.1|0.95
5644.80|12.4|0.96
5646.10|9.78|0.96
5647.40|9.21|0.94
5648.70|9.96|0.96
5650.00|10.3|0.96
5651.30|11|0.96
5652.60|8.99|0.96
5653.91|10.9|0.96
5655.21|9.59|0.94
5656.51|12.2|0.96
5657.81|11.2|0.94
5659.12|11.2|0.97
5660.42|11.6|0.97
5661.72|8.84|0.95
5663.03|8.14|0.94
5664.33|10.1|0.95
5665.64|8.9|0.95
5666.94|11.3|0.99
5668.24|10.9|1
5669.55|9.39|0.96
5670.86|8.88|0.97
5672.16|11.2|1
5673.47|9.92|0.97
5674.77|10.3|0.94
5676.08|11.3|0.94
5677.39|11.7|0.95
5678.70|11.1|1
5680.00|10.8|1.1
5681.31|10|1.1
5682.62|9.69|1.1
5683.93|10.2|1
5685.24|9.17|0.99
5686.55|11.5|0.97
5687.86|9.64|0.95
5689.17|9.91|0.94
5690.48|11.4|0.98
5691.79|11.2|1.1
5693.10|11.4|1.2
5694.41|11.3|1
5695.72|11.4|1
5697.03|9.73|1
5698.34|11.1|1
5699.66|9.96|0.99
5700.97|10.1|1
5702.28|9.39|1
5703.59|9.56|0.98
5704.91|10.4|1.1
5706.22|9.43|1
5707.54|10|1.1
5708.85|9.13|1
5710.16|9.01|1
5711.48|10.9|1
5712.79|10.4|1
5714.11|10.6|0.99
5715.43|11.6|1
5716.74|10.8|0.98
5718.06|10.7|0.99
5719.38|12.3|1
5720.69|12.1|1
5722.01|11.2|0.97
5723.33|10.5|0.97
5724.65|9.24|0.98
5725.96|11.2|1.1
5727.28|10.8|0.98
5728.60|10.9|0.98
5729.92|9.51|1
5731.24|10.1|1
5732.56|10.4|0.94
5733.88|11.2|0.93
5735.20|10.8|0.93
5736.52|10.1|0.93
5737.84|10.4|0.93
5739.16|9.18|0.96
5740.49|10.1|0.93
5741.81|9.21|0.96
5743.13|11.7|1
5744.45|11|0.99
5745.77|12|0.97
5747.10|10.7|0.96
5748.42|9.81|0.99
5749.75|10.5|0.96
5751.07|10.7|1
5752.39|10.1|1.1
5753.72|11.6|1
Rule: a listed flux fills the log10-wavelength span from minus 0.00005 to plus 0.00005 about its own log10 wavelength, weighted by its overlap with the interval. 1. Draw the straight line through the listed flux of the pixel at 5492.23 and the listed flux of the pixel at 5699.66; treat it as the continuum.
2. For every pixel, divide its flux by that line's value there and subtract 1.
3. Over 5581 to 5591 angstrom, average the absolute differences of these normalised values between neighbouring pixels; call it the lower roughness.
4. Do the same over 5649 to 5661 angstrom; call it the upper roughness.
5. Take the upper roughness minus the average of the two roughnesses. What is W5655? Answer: 0.029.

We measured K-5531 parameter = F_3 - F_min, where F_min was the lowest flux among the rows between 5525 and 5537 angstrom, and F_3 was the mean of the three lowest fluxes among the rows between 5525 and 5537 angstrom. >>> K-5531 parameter 0.34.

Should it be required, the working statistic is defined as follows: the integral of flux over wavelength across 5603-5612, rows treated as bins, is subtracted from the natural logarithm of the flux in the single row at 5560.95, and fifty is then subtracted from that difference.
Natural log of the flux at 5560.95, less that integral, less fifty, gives -144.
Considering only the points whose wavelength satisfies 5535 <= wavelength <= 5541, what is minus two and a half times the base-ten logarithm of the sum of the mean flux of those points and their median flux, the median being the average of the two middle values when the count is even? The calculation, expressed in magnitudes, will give -3.44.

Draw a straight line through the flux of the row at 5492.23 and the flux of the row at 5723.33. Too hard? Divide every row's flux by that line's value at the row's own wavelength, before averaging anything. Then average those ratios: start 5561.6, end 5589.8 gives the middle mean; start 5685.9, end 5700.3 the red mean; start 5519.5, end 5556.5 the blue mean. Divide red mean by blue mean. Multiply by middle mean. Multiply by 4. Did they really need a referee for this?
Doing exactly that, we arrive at 3.97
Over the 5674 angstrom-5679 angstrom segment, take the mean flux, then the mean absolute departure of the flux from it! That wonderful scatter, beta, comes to 0.40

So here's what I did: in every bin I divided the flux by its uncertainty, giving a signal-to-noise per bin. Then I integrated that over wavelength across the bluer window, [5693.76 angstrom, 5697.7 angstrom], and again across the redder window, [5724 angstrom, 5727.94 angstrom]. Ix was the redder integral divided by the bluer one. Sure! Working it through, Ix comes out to 0.95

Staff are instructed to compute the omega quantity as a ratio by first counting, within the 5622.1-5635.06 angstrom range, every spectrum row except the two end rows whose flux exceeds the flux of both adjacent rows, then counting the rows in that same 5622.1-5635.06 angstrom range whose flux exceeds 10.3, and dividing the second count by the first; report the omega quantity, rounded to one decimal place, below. 1.7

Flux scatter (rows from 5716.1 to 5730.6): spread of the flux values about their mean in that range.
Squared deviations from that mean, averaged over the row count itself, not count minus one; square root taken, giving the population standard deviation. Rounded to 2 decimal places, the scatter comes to 0.88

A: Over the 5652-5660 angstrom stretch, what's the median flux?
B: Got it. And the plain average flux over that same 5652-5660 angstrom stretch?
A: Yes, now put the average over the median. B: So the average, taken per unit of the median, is 0.97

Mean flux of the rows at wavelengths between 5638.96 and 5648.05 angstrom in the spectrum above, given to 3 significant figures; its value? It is 10.4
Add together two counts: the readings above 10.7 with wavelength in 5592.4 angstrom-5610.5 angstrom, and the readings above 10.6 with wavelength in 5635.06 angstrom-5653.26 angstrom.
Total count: 10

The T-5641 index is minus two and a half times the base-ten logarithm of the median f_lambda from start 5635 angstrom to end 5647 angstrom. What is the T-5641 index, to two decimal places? -2.50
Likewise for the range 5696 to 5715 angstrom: -2.50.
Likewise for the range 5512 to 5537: -2.57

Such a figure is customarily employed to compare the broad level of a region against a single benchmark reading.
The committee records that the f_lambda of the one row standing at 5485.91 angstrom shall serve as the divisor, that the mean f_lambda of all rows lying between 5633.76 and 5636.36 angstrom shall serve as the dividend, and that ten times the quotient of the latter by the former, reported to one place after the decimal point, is 10.3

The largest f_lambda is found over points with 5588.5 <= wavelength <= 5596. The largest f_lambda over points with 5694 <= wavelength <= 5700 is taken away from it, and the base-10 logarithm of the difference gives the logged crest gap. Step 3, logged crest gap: -0.40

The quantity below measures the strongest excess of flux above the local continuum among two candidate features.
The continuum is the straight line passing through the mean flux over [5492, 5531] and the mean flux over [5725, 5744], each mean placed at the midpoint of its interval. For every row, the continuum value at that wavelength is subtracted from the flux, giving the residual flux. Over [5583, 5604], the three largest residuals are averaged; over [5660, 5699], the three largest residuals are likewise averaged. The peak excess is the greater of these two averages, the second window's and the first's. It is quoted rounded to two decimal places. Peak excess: 1.43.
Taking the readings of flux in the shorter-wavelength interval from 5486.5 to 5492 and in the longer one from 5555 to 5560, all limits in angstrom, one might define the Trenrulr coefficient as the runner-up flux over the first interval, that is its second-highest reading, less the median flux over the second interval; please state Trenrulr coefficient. 1.8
